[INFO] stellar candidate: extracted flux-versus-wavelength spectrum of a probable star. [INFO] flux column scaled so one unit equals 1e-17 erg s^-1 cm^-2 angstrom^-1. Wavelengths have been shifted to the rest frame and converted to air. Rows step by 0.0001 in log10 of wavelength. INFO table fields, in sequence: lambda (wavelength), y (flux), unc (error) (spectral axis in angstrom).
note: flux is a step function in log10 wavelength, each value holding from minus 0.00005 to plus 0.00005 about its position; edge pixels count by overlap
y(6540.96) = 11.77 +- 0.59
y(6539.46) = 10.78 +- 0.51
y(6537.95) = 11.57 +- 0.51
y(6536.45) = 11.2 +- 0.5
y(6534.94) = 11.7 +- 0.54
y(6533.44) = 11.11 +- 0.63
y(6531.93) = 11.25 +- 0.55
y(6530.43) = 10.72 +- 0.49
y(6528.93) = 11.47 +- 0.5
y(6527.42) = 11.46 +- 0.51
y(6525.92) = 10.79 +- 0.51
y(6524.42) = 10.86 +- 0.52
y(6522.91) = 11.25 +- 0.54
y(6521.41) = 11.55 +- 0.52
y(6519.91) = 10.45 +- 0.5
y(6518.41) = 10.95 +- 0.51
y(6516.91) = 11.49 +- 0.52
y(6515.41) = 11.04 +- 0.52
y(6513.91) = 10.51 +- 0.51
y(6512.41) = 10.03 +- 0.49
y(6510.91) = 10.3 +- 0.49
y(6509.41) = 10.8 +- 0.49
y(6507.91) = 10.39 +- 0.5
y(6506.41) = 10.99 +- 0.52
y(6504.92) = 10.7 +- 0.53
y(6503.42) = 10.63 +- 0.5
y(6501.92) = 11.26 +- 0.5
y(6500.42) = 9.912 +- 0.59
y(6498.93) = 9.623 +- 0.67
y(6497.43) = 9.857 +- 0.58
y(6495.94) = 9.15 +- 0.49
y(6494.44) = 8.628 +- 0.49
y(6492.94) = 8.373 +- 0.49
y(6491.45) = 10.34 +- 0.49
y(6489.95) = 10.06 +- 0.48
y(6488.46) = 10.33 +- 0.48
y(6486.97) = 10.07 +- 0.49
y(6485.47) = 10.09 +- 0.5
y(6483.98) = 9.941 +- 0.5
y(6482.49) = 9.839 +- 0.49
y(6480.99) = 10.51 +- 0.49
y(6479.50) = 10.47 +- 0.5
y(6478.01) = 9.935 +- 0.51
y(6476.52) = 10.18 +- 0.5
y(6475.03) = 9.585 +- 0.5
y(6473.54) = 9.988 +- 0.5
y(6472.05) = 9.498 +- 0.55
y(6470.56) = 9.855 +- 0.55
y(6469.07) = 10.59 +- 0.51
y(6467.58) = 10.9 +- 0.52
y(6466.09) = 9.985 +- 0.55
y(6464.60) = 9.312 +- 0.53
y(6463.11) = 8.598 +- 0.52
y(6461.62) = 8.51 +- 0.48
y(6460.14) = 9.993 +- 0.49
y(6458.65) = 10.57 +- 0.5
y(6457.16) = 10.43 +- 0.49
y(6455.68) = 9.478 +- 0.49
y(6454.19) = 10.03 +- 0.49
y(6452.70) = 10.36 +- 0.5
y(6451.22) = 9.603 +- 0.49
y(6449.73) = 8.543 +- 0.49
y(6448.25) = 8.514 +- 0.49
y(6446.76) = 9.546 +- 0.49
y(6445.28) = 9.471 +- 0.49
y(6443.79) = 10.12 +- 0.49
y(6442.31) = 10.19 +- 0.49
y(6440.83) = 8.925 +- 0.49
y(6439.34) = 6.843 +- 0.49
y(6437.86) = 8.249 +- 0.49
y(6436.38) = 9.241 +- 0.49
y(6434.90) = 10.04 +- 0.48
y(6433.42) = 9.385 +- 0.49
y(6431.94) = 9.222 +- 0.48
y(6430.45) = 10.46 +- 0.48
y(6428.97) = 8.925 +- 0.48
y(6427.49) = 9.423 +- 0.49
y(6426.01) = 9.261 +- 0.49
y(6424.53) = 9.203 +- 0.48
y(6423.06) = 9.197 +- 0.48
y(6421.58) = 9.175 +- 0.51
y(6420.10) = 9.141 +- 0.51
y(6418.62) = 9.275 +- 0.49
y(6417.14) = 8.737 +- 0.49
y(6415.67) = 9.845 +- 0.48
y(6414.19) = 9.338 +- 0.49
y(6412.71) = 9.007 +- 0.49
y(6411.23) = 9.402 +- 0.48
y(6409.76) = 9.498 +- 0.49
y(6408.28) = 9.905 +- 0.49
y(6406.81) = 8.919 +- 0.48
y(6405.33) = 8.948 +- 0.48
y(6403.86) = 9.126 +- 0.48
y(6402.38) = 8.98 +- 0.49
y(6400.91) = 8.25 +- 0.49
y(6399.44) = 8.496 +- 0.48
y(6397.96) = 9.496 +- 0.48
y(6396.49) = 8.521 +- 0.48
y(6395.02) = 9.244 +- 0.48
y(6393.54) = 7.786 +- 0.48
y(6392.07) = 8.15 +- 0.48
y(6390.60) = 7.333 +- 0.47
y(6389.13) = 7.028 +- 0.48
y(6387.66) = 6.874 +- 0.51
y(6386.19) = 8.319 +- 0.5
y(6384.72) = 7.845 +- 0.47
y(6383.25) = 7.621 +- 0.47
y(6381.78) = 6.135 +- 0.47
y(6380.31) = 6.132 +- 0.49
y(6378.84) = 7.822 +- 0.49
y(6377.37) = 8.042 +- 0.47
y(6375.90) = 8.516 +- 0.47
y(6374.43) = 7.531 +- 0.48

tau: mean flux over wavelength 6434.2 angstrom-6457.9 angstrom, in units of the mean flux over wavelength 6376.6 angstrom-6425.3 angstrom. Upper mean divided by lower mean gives 1.10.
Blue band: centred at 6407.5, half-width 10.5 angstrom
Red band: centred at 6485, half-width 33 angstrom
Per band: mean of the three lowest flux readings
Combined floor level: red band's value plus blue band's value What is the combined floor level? 17.0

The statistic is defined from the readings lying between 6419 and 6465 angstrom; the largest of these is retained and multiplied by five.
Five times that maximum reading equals 53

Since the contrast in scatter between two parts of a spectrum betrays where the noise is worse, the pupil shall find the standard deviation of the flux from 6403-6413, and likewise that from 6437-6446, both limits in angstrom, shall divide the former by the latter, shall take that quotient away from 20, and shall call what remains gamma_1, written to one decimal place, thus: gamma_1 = 19.7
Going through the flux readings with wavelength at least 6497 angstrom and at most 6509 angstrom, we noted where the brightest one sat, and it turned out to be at 6501.92 angstrom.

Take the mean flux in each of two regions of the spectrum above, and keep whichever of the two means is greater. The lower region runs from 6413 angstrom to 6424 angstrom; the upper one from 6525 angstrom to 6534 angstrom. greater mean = 11.1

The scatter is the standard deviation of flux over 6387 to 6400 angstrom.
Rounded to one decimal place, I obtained 0.9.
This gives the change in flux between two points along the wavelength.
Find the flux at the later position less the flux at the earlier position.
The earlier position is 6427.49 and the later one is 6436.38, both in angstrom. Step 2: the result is -0.2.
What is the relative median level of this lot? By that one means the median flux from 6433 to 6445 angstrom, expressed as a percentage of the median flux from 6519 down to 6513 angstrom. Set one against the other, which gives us 84.7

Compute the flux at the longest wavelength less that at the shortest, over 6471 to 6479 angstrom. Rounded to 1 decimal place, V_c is 0.4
